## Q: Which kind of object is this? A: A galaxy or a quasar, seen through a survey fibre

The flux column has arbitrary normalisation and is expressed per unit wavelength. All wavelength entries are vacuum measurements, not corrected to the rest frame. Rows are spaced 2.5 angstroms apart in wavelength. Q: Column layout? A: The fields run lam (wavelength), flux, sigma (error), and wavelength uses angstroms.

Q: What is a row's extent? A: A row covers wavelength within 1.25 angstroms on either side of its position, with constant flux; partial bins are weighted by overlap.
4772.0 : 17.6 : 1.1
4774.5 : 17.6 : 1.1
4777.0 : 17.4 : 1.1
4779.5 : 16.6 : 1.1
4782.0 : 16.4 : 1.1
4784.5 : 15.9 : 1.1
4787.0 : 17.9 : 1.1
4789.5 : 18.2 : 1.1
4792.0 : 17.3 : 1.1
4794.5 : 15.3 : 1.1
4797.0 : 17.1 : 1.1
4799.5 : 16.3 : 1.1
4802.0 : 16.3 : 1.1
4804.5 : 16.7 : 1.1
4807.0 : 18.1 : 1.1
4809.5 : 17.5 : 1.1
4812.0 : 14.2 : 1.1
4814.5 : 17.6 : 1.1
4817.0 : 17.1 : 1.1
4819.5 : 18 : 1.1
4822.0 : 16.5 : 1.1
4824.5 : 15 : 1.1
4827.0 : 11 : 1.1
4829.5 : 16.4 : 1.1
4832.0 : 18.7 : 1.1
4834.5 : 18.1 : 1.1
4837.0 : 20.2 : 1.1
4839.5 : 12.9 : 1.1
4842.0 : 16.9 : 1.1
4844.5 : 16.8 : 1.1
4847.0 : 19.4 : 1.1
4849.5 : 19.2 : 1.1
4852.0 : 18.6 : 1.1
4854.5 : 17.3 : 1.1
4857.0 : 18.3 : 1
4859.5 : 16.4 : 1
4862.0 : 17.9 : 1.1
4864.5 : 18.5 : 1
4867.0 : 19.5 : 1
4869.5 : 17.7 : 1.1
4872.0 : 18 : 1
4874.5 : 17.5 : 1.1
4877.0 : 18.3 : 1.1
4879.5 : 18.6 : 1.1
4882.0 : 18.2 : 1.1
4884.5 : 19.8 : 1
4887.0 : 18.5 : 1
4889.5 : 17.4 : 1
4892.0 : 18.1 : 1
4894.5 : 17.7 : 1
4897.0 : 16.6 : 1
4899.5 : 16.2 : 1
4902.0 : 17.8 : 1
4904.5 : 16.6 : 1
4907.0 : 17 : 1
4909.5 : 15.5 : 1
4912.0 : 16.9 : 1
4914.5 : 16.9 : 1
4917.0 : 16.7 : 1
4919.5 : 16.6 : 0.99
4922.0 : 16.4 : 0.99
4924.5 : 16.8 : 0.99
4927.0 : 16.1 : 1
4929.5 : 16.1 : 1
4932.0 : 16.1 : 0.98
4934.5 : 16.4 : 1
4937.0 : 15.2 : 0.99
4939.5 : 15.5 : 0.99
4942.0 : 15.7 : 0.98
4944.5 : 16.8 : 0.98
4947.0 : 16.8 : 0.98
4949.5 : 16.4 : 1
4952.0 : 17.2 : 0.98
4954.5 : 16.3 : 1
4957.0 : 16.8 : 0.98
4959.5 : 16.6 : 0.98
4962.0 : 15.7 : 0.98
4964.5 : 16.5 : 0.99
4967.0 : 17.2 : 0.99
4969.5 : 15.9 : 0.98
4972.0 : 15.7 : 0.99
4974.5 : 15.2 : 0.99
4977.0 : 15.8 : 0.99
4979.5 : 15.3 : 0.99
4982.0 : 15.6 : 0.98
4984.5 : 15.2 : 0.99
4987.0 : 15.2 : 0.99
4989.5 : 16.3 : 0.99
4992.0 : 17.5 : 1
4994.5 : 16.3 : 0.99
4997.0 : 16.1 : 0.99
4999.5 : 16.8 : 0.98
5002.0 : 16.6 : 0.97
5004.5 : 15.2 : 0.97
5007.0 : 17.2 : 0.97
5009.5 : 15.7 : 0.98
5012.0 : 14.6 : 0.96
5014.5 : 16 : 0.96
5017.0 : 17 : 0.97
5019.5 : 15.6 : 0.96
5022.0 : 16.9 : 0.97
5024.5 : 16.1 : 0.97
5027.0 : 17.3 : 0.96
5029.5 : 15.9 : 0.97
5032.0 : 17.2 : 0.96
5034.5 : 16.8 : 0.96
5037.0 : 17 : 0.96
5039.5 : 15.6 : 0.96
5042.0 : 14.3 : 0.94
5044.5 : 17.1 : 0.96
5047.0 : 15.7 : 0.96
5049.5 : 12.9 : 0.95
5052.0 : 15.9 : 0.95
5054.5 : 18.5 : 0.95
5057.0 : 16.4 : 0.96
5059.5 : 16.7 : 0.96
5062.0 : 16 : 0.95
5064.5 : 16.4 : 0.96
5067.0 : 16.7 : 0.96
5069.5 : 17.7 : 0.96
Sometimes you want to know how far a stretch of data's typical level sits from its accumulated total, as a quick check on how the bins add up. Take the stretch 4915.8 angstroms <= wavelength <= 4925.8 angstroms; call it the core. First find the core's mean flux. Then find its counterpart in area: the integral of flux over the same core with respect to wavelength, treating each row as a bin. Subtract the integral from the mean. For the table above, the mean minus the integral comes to -150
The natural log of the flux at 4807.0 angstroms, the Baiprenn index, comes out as 2.90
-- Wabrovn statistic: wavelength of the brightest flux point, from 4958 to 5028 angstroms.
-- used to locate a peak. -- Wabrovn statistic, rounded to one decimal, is 4992.0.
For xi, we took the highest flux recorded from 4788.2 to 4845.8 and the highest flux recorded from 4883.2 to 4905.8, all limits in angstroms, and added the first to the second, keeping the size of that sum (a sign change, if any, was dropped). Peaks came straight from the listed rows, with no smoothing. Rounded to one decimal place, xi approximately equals 40.0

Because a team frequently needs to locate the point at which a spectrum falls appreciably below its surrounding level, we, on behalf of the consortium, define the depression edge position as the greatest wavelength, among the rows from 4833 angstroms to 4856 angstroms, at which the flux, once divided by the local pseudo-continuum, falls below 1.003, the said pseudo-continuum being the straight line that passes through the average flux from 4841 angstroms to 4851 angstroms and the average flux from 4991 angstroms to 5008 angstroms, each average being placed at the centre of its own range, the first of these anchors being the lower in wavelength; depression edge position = 4854.5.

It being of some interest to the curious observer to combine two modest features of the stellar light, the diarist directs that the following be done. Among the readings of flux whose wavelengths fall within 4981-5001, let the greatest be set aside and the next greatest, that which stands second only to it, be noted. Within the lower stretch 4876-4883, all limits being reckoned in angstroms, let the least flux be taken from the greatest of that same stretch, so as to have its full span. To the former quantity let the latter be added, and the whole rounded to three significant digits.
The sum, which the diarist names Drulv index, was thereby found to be 17.2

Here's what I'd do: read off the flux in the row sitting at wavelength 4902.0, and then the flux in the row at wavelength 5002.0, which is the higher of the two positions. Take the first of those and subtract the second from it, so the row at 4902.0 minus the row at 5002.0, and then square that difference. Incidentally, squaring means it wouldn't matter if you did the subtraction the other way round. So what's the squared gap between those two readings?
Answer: 1.4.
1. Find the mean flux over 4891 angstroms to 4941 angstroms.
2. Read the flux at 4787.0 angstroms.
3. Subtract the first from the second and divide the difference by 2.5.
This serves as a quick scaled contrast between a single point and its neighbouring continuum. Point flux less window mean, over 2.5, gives 0.54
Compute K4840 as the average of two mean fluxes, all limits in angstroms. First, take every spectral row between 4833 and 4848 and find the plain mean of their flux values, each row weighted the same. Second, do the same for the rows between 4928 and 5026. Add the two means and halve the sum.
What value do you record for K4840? 16.8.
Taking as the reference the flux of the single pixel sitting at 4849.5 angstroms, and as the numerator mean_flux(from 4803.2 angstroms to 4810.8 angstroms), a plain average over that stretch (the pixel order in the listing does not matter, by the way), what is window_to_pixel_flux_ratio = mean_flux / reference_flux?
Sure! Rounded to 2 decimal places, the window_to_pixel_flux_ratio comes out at 0.91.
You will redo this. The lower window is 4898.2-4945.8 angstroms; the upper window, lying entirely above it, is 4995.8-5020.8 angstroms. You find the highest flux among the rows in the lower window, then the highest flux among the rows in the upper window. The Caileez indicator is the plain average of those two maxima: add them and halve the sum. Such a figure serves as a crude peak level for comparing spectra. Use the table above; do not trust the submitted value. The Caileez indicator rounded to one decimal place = 17.5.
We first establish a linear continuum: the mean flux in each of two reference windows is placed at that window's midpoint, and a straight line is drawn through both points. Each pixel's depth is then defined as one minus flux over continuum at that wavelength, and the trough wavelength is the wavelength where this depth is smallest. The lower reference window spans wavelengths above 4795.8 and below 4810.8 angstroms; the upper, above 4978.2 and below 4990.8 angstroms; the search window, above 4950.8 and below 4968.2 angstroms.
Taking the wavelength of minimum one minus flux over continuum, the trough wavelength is 4967.0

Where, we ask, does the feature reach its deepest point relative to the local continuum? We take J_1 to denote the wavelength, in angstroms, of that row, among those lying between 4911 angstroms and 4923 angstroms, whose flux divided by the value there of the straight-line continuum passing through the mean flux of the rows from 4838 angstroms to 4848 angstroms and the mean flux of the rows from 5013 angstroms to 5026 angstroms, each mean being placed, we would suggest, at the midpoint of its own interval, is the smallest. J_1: 4922.0 angstroms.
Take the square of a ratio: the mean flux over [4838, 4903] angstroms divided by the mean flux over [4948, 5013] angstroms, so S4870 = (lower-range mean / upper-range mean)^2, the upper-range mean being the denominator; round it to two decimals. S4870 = 1.22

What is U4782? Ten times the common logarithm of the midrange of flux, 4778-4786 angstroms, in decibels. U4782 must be 12.1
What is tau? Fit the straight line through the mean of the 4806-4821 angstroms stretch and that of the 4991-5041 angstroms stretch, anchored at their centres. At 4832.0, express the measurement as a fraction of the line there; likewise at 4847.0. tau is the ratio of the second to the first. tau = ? 1.04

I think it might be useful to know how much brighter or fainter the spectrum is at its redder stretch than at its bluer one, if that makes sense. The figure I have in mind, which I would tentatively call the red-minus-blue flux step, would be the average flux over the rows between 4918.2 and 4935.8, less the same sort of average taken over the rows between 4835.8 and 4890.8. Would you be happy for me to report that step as -1.6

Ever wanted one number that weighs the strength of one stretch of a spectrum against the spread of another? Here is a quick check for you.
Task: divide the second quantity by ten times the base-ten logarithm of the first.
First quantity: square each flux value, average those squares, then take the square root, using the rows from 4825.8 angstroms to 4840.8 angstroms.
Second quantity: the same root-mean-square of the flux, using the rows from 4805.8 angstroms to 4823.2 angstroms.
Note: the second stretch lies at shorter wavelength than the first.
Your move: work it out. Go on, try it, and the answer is 1.40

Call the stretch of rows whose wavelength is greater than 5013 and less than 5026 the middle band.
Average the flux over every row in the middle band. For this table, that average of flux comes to 16.3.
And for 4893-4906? 17.0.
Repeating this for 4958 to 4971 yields 16.4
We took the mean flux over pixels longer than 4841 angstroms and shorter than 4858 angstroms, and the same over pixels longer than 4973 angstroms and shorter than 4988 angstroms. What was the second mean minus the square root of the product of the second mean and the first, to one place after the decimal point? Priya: -1.3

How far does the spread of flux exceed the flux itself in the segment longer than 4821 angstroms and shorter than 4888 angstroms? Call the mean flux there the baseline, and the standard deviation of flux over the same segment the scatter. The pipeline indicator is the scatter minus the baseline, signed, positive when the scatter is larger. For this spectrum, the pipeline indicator -15.6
